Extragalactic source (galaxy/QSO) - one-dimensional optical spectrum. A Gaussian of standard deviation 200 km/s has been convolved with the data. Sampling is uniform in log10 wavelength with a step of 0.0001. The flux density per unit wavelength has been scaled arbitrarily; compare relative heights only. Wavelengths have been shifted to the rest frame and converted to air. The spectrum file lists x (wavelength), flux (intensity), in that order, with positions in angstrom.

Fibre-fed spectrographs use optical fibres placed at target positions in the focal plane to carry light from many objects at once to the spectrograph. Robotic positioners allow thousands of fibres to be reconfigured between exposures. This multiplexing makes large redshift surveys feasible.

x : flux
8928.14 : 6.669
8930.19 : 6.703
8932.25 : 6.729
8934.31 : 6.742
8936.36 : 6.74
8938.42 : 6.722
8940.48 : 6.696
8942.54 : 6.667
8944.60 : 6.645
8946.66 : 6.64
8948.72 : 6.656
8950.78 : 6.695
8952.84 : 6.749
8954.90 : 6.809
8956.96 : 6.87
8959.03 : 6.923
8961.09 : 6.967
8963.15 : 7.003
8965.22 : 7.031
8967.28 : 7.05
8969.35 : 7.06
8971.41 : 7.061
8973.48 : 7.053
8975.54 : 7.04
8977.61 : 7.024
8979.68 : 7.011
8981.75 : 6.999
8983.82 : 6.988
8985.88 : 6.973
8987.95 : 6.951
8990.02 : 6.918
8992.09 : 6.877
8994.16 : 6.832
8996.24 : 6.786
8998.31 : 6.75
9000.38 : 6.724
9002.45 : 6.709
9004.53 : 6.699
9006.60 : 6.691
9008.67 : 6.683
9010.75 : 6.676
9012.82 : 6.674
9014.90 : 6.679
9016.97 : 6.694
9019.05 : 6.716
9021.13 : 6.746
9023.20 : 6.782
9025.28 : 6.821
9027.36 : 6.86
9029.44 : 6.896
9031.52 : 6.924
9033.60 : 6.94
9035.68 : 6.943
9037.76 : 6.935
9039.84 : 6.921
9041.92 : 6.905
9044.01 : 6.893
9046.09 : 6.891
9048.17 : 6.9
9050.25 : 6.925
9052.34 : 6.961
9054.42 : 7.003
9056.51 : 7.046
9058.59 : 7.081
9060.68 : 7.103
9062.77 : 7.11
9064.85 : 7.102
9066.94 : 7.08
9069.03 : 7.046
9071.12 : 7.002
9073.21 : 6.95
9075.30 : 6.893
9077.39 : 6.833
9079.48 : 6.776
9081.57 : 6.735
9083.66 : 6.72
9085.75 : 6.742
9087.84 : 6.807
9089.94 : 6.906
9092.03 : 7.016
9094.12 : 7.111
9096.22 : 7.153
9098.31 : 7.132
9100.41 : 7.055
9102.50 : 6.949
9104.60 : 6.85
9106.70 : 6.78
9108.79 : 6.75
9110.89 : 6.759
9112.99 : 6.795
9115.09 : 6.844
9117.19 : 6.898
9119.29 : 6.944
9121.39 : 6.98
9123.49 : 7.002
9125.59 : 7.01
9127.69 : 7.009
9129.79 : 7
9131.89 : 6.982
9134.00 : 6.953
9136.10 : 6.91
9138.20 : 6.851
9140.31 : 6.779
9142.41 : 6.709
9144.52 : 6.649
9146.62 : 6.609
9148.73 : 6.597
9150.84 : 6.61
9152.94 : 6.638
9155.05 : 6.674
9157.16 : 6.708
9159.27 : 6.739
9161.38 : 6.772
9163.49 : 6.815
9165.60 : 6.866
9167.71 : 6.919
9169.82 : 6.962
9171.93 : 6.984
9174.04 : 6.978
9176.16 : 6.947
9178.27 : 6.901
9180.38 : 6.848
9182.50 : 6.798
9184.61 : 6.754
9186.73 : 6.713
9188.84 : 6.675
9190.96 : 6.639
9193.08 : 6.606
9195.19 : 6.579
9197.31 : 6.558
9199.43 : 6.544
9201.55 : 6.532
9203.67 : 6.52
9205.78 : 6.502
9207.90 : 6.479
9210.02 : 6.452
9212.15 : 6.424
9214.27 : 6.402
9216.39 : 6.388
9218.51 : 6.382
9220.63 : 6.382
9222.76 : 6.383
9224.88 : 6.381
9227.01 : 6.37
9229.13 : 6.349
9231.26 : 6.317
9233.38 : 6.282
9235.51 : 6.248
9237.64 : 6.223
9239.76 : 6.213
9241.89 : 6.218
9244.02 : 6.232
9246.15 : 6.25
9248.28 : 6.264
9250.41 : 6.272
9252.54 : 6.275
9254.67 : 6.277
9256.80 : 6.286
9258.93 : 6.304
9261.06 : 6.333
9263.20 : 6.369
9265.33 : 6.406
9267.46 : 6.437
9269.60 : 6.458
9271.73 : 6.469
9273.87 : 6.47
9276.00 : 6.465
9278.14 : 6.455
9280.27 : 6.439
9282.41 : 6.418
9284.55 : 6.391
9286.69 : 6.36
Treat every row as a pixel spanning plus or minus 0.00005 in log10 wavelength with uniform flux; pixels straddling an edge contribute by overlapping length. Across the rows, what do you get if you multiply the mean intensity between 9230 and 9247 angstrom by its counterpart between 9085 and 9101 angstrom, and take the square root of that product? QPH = 6.61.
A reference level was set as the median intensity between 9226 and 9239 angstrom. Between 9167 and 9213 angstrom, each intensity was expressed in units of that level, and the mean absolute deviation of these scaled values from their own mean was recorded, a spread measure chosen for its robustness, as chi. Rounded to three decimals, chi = 0.027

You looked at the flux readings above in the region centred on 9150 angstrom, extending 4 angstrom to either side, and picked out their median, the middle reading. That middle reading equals 6.6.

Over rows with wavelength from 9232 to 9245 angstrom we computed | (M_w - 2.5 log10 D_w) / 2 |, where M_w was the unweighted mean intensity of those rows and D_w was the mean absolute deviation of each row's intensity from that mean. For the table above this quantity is 5.26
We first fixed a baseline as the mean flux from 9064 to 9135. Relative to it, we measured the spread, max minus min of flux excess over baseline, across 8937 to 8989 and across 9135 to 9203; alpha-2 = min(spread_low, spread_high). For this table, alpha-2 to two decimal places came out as 0.42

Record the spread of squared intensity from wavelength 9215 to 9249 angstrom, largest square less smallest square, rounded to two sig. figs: 2.2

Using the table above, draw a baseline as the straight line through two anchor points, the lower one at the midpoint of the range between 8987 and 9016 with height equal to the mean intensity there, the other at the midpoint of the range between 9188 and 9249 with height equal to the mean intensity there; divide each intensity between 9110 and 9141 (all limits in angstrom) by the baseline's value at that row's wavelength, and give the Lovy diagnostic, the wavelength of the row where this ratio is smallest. 9110.89 angstrom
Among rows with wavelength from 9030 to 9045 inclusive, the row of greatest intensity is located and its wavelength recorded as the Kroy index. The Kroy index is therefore 9035.68 angstrom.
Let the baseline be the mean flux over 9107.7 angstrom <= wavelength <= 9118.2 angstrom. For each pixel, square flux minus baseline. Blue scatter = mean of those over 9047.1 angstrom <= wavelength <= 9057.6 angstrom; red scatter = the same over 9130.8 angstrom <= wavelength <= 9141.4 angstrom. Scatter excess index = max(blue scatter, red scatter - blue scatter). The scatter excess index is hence 0.028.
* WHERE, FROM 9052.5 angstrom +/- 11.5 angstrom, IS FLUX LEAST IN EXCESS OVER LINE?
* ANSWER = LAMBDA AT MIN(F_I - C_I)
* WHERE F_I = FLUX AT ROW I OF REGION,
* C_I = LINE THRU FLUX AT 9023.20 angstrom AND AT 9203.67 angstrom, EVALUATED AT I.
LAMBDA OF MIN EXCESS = 9044.01 angstrom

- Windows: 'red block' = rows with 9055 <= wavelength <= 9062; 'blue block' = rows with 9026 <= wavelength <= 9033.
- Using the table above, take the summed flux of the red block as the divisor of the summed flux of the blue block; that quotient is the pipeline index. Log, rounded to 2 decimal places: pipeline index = 0.97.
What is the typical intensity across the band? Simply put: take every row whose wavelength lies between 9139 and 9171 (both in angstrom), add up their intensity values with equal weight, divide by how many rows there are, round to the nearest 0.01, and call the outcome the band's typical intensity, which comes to 6.74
